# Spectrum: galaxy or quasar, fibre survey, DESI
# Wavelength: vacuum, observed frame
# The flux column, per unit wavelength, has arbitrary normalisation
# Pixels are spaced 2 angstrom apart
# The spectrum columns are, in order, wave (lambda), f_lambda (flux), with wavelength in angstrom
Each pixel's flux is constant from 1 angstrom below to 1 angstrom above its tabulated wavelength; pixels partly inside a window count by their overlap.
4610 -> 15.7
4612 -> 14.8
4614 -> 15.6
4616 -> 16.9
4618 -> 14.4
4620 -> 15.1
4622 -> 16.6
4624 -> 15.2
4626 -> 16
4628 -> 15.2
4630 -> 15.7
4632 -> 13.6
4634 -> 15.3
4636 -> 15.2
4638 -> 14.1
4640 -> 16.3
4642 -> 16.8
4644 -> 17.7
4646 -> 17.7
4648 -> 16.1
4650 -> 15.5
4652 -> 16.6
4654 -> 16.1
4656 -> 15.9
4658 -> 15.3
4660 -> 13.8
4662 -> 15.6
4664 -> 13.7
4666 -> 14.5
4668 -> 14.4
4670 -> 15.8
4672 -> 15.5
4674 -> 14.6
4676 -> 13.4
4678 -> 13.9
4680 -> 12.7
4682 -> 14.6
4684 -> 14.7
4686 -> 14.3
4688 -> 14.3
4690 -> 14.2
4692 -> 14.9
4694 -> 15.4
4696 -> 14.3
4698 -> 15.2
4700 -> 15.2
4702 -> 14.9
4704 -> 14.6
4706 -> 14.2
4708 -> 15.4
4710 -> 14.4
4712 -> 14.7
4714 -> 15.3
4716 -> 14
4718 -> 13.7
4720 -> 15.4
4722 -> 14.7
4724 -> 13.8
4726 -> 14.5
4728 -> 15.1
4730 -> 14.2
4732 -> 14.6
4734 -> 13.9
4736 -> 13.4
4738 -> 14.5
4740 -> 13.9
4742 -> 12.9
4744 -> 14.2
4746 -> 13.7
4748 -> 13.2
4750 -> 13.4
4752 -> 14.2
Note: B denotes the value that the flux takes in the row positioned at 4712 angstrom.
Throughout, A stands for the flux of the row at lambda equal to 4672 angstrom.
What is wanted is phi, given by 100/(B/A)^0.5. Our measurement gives 103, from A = 15.5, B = 14.7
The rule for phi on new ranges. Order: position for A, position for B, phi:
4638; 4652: 92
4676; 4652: 90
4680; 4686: 94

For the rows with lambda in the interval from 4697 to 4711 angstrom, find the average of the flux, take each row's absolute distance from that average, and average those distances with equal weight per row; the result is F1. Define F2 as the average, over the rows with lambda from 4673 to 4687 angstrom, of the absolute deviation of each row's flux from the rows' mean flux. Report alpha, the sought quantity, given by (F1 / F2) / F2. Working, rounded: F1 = 0.38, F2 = 0.60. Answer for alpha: 1.1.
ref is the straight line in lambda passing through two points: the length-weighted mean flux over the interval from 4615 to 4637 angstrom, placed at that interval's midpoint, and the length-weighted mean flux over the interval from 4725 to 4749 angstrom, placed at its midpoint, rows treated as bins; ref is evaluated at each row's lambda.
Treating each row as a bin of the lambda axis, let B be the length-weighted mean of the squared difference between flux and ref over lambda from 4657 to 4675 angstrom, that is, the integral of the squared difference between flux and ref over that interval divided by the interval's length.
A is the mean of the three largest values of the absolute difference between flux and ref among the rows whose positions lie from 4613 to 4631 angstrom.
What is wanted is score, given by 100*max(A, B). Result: 121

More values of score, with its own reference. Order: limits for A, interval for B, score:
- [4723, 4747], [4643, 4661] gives 221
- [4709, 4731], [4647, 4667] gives 106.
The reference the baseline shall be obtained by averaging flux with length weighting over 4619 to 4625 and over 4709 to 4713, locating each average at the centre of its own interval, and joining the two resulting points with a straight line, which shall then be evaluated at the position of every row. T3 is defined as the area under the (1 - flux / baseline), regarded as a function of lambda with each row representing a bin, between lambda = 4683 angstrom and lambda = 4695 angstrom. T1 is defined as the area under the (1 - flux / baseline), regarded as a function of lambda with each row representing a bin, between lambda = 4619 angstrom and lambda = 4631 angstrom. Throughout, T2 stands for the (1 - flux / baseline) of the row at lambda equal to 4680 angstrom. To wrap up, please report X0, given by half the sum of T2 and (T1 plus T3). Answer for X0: 0.13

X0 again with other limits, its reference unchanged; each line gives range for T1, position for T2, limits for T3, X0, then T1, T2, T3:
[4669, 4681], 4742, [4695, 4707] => 0.29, 0.5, 0.09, -0.05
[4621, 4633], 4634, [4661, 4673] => 0.15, 0.1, 0.01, 0.13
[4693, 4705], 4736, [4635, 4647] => -0.42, -0.2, 0.06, -0.70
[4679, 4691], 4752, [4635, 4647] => -0.06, 0.6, -0.01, -0.70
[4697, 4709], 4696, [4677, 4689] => 0.23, -0.2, 0.03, 0.65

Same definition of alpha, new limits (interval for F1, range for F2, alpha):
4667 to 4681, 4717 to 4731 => 3.4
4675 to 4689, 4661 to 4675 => 1.3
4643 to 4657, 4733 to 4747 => 4.7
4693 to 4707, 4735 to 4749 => 2.0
